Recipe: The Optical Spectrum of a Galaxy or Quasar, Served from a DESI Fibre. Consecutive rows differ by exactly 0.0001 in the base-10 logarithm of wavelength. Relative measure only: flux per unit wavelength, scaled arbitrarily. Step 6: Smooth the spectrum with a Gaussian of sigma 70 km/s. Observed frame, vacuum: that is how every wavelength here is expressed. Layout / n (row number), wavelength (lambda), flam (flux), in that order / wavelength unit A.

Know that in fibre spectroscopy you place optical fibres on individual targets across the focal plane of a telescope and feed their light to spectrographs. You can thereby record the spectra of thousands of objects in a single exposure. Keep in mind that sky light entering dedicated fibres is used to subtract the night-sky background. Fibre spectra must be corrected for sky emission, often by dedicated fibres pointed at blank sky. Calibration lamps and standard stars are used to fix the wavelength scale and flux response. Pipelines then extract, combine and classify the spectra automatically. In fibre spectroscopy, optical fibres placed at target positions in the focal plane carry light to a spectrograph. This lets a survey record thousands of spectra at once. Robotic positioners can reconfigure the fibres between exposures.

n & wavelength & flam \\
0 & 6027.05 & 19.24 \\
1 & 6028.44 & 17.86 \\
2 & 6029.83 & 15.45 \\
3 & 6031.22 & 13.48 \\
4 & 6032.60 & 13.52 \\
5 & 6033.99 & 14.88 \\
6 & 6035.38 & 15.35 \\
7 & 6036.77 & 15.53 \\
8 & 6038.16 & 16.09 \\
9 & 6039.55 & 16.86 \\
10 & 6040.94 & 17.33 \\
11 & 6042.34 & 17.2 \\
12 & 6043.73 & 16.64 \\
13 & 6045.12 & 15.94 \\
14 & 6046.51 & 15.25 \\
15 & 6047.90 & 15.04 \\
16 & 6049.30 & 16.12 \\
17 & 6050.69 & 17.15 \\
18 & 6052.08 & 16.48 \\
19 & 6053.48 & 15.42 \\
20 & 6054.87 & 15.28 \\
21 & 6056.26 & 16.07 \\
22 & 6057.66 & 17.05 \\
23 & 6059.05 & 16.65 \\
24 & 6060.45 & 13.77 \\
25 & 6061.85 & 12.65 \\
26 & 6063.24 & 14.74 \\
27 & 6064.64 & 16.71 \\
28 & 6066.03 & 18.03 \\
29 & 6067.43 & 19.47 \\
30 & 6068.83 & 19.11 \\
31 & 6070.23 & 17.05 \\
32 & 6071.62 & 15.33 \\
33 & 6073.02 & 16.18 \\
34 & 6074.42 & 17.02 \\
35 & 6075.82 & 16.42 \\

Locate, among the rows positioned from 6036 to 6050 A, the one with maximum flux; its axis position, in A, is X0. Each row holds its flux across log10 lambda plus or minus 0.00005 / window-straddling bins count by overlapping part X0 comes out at 6040.94 A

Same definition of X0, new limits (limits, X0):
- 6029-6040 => 6039.55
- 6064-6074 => 6067.43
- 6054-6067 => 6066.03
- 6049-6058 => 6050.69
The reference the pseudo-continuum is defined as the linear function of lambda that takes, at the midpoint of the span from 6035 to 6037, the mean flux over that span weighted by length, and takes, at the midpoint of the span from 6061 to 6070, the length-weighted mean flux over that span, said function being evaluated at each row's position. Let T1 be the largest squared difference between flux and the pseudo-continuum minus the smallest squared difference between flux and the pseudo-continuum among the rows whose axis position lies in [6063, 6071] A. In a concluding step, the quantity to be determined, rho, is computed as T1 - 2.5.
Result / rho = 4.5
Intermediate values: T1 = 7.0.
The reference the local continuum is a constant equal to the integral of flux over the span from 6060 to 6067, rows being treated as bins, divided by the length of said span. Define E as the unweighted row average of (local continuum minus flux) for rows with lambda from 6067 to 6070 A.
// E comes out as -3.9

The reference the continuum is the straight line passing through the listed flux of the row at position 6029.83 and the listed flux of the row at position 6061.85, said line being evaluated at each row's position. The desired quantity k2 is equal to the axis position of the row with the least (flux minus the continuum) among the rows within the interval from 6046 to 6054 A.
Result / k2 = 6047.90 A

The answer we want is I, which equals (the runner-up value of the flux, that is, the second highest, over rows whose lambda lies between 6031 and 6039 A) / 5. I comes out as 3.11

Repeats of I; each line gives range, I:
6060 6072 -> 3.82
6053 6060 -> 3.33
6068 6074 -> 3.41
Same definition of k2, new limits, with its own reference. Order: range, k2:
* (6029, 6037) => 6031.22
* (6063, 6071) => 6063.24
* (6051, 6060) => 6054.87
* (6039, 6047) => 6046.51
